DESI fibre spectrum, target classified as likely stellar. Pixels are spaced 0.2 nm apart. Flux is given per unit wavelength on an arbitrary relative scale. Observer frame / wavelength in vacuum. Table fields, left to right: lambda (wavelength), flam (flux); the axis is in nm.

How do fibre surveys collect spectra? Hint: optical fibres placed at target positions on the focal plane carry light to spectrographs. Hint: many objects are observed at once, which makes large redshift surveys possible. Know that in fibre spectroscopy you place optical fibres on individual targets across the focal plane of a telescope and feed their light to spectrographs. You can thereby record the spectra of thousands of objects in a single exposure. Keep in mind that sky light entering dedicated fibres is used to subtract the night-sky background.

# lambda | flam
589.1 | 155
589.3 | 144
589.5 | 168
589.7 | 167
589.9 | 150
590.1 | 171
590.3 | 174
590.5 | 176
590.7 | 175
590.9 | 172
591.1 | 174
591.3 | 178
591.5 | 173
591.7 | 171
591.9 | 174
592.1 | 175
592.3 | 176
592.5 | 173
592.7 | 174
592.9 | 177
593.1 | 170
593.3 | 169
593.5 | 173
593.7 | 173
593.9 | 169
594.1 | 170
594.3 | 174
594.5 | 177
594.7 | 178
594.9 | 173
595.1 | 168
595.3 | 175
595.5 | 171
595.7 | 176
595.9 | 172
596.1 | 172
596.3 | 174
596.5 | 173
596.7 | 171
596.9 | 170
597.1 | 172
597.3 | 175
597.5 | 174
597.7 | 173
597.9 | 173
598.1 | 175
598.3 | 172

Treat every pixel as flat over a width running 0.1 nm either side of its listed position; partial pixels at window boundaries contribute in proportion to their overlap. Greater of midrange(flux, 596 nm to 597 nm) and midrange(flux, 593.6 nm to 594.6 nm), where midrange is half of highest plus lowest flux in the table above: 173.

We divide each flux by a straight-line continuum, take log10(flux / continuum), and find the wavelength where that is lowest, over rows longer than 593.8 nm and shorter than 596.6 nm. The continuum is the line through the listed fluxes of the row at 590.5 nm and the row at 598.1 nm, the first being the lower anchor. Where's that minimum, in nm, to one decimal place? 595.1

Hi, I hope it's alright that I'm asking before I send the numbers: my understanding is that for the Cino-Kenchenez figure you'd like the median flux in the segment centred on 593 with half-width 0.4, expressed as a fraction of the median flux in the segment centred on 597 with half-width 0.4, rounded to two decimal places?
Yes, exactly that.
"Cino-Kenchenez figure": 1.00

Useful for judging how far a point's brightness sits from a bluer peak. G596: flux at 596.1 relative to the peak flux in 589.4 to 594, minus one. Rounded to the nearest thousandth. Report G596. -0.034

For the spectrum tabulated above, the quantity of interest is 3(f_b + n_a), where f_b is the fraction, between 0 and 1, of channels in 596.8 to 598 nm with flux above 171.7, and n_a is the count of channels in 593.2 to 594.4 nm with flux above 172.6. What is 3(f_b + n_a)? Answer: 11.5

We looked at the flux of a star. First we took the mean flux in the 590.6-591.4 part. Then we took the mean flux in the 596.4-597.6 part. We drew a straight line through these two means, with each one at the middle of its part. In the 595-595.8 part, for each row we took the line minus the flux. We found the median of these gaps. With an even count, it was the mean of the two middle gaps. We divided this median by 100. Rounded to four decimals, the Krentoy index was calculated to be 0.0010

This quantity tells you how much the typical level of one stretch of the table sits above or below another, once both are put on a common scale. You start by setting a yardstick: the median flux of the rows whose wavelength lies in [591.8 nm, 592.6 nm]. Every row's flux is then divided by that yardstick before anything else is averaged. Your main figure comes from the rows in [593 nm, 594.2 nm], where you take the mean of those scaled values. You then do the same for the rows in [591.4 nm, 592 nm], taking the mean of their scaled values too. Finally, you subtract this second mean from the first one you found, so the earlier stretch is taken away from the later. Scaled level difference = -0.011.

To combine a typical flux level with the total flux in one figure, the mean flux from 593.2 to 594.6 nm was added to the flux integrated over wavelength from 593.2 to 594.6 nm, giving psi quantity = 413.1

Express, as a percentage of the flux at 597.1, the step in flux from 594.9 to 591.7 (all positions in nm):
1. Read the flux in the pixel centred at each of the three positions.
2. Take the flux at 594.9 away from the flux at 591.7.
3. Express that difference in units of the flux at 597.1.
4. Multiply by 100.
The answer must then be -1.2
